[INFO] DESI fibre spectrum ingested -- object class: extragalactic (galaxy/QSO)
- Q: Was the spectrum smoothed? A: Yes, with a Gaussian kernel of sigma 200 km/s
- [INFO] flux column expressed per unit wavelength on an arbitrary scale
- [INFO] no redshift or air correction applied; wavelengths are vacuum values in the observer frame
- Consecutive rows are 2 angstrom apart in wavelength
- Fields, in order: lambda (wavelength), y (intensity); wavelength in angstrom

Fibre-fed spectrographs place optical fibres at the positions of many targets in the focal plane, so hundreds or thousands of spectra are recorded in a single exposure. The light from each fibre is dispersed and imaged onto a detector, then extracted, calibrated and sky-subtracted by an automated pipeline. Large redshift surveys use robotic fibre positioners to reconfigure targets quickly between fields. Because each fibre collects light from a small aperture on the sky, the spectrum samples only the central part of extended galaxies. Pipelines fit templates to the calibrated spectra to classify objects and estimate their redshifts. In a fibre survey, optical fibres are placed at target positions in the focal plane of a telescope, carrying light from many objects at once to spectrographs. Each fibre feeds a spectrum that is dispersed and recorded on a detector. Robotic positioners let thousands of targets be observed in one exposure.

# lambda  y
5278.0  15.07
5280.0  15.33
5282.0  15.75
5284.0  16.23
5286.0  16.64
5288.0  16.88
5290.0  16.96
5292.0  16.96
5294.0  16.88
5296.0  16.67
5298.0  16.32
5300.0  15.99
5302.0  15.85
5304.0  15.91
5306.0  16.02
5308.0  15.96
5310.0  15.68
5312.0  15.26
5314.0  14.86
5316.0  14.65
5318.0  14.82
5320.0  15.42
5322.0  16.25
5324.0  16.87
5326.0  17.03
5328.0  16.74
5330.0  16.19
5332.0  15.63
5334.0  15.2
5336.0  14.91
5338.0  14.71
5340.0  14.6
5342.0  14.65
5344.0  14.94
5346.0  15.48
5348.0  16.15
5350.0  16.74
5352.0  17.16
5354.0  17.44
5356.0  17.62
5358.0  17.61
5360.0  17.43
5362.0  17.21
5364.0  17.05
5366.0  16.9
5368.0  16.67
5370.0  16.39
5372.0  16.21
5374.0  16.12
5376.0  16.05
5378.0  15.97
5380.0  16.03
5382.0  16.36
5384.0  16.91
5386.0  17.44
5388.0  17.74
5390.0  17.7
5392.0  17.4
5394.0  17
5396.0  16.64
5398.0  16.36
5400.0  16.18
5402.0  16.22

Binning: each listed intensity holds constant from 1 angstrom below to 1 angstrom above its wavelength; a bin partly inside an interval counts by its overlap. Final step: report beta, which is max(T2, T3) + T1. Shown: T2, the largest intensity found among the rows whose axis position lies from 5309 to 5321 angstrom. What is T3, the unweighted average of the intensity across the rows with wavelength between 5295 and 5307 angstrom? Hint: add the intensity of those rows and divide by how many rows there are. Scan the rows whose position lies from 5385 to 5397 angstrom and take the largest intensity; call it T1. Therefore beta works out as 33.87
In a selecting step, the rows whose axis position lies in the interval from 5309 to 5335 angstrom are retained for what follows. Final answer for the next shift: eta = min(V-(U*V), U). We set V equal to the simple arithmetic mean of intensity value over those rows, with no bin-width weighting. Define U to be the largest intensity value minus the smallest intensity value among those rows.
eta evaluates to -22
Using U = 2.4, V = 15.7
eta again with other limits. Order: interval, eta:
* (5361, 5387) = -8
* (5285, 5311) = -5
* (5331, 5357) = -32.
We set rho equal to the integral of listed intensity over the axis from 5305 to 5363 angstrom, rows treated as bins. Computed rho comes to 926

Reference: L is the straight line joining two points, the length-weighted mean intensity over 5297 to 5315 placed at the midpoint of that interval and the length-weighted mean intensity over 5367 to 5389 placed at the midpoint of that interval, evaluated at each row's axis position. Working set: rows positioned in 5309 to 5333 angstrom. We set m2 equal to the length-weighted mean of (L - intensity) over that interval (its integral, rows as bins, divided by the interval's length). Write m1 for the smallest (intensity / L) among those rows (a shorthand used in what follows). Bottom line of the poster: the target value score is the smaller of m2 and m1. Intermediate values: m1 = 0.923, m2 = 0.14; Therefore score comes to 0.139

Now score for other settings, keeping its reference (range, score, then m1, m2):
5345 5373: -0.530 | 0.956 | -0.53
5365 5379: 0.141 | 0.966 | 0.14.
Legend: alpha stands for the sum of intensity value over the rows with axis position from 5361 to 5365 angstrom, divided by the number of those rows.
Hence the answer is 17.1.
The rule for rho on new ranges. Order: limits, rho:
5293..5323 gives 473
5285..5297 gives 202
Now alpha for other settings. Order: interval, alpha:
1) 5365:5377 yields 16.4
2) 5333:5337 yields 15.1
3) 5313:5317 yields 14.8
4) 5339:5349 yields 15.2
